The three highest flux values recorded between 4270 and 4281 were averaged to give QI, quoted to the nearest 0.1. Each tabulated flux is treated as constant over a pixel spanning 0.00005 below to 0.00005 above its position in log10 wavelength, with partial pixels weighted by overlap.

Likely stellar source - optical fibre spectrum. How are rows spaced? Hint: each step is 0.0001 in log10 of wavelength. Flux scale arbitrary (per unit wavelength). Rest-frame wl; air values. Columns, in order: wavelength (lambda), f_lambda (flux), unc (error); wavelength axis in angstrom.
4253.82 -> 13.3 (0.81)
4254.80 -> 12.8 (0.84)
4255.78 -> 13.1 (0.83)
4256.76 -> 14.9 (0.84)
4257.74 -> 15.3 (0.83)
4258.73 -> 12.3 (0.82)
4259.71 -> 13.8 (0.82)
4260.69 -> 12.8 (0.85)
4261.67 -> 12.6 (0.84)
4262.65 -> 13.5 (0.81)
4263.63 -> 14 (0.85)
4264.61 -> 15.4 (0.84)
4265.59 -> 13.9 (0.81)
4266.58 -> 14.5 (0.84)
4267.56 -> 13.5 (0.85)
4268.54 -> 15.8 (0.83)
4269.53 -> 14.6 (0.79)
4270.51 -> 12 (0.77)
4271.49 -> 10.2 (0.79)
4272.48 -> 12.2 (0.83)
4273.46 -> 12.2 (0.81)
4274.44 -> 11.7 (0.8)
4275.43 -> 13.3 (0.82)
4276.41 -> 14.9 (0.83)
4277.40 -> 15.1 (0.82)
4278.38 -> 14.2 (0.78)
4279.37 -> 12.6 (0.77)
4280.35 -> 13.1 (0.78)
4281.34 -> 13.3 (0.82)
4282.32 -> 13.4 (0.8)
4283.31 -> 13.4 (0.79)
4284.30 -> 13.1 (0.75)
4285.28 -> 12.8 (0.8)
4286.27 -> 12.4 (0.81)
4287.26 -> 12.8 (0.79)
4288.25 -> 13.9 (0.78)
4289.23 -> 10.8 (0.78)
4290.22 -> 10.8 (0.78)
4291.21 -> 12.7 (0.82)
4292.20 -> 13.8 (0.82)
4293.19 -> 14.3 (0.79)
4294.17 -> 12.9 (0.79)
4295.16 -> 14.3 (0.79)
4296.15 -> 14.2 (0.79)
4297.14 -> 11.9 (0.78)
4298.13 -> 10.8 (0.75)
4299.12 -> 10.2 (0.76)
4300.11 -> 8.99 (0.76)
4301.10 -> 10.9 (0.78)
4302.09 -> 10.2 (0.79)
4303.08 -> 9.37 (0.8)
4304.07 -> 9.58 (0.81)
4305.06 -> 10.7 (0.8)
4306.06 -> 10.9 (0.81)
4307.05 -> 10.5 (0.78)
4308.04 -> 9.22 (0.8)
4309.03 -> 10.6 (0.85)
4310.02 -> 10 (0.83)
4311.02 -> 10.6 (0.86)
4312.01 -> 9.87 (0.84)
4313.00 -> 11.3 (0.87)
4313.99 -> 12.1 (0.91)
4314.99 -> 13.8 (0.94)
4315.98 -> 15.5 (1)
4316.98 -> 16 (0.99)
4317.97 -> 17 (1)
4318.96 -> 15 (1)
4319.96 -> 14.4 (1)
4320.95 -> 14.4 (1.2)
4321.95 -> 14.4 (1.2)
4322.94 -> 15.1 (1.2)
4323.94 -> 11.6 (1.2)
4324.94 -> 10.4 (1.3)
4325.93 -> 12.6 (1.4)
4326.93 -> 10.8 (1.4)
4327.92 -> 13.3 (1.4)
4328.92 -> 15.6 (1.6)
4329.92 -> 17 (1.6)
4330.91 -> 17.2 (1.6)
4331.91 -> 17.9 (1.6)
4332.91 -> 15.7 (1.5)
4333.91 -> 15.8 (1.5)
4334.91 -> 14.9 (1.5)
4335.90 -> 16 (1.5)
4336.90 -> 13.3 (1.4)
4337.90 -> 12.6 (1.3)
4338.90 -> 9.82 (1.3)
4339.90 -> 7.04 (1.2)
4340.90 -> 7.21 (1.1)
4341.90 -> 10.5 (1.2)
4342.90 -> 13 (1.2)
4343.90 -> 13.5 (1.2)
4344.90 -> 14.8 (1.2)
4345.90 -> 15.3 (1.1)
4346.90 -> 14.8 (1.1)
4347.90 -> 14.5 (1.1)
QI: 14.7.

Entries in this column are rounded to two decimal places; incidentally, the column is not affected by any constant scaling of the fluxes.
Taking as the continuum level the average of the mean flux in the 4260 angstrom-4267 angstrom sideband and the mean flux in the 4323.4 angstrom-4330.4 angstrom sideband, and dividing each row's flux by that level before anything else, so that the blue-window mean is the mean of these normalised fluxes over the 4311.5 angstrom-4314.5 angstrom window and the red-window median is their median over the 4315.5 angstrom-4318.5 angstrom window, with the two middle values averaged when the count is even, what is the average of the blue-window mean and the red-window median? 1.01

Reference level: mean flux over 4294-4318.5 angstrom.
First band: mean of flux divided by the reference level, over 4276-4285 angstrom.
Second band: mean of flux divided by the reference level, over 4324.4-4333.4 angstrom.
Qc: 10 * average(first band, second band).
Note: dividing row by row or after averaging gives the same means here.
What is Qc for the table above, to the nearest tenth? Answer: 12.1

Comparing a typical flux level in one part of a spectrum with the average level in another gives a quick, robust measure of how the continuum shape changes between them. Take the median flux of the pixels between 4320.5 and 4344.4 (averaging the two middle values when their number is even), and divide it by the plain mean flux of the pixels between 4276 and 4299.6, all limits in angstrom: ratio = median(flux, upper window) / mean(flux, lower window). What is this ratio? 1.03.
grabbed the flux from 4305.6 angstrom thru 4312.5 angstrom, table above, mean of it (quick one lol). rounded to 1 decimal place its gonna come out 10.2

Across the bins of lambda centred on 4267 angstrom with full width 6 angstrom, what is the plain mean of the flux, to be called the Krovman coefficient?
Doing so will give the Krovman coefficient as 15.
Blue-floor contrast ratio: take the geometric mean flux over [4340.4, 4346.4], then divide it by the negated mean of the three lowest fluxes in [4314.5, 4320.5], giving -0.83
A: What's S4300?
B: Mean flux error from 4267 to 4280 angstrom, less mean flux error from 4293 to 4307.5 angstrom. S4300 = 0.0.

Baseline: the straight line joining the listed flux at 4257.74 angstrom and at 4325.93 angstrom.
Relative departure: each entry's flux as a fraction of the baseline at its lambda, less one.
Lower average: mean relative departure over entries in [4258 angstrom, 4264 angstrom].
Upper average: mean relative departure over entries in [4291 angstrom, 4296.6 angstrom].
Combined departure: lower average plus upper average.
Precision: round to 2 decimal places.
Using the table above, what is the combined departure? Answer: -0.14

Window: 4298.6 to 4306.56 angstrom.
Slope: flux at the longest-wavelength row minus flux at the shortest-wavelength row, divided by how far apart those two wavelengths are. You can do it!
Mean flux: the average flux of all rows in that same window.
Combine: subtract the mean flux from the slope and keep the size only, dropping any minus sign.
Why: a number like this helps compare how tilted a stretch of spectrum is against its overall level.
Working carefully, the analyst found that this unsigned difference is 10.0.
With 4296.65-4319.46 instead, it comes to 11.4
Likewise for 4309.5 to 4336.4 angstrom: 13.8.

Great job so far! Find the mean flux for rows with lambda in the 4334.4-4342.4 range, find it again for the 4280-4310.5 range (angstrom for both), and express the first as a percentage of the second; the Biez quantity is 97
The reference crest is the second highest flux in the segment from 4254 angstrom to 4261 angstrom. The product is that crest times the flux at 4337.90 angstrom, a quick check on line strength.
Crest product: 188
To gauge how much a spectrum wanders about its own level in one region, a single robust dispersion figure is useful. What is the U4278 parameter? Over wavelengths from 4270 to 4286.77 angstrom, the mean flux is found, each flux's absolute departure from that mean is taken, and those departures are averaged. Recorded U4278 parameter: 0.87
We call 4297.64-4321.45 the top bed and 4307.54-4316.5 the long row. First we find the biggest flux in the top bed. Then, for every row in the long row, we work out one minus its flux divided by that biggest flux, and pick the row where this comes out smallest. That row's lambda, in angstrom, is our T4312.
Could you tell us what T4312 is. 4315.98 angstrom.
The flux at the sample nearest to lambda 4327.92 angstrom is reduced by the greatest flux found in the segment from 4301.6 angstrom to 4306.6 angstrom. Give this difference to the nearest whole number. 2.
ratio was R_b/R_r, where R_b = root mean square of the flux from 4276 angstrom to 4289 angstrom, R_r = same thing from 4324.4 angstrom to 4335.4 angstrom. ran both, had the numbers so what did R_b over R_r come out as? 0.91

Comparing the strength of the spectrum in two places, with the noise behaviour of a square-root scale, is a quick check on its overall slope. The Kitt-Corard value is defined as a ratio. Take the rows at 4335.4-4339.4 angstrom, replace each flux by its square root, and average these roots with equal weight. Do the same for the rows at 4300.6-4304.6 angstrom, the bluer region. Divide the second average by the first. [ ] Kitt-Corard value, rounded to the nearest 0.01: 0.88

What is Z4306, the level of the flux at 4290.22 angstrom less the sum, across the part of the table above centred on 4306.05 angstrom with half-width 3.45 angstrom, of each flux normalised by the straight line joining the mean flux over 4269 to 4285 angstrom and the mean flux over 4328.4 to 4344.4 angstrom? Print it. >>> 5.5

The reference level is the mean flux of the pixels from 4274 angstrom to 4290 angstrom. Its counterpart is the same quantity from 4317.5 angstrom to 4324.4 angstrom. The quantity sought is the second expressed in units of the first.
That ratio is 1.1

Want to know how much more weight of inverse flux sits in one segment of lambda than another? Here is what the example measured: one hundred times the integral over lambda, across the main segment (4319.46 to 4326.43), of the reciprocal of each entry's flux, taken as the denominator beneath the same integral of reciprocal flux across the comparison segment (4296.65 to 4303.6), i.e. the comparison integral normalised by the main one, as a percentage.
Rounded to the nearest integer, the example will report 127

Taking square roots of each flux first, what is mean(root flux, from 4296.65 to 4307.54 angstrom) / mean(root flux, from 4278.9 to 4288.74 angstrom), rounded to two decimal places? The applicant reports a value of 0.89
